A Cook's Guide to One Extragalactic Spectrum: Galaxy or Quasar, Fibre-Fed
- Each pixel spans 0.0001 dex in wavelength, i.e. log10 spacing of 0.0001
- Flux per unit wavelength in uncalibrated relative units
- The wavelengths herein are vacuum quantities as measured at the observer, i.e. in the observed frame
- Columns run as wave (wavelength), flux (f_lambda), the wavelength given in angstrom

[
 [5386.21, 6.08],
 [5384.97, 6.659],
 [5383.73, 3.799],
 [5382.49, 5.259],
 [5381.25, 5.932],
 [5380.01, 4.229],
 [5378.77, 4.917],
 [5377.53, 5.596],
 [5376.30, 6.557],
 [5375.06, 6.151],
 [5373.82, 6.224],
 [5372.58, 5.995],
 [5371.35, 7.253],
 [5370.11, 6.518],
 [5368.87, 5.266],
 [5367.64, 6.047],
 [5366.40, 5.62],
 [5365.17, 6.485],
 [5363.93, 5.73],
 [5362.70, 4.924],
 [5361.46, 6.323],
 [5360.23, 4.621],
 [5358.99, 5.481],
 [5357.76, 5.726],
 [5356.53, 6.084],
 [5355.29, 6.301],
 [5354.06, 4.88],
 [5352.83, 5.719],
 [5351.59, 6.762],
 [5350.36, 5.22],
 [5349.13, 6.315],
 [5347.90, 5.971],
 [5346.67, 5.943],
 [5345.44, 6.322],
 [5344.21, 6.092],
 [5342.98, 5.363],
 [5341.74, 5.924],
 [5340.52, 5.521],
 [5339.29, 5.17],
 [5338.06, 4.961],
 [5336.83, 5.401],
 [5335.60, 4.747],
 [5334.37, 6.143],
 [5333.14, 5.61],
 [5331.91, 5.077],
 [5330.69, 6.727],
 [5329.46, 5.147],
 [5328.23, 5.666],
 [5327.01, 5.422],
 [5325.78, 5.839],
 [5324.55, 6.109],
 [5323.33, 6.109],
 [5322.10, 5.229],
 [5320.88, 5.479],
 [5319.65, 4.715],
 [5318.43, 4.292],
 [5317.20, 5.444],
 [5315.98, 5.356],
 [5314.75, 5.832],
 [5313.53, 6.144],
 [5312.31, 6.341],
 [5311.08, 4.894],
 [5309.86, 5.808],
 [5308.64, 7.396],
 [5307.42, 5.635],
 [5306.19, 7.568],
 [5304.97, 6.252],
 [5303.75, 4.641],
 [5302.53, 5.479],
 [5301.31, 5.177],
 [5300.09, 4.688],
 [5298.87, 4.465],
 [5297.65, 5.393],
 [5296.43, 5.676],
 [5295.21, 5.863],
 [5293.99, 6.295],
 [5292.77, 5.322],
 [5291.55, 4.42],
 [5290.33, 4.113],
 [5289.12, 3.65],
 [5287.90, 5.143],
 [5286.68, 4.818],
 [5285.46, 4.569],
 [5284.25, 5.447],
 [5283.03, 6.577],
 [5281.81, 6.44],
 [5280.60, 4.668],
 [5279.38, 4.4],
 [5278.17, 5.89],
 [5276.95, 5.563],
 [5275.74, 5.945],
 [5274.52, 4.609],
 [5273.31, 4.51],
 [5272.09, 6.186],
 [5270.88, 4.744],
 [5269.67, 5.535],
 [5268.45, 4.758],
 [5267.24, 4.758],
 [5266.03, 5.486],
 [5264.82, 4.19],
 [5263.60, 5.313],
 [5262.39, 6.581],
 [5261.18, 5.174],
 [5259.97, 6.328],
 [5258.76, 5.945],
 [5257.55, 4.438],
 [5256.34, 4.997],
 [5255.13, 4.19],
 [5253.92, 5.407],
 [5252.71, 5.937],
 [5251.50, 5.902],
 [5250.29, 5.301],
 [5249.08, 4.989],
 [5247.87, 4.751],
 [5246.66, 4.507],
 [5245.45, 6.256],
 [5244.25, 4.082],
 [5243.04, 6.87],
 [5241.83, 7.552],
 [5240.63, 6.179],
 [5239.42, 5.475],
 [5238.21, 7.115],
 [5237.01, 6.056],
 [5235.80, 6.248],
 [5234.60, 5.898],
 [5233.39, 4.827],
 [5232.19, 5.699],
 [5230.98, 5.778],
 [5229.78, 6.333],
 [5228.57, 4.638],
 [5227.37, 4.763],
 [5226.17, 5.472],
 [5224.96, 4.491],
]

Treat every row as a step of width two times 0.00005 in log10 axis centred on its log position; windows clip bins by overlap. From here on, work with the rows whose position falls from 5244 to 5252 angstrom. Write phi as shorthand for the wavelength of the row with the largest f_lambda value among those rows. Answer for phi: 5245.45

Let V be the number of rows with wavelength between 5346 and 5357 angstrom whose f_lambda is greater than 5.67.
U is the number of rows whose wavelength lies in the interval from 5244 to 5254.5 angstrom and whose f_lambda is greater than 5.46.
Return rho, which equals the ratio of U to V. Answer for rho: 0.4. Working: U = 3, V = 7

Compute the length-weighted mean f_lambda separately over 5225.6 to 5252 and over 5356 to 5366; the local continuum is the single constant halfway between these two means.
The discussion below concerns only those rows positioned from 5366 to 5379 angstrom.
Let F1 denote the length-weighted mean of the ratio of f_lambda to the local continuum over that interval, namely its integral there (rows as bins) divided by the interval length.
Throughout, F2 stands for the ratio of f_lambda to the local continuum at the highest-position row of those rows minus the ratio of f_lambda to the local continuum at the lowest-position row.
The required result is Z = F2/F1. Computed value -0.12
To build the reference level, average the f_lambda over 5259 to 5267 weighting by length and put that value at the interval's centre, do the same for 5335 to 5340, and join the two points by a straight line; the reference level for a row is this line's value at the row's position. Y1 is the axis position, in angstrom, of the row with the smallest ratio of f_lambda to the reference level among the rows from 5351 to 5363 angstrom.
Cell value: 5360.23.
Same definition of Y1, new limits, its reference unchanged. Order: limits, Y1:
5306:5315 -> 5311.08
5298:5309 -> 5298.87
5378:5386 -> 5383.73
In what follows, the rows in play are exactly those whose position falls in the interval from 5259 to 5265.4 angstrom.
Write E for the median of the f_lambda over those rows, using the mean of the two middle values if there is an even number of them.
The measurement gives 5.31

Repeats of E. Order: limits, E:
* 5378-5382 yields 4.92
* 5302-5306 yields 5.48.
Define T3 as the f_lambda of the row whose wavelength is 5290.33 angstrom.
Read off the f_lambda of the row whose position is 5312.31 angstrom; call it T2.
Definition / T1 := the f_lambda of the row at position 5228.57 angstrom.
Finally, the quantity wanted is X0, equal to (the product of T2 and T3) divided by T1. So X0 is 5.6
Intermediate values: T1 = 4.638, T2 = 6.341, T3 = 4.113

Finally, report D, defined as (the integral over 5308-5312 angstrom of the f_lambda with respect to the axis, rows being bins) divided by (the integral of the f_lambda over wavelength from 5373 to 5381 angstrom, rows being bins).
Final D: 0.5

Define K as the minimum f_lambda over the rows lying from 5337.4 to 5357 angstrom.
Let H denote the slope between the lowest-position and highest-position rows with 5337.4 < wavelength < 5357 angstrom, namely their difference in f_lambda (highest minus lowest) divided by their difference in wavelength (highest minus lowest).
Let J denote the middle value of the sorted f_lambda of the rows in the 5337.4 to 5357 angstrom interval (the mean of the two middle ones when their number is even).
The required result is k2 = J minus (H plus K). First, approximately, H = 0.061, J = 5.9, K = 4.88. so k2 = 0.99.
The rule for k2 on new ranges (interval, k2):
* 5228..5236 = 0.92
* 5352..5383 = 1.52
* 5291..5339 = 1.18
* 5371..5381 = 2.19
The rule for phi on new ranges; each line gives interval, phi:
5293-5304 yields 5293.99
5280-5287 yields 5283.03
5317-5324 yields 5323.33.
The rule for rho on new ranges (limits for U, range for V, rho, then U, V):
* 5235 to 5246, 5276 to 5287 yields 2.7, 8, 3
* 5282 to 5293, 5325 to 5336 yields 0.3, 1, 3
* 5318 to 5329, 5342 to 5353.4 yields 0.7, 5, 7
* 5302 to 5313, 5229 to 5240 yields 1.0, 7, 7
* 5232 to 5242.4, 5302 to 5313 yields 1.6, 8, 5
